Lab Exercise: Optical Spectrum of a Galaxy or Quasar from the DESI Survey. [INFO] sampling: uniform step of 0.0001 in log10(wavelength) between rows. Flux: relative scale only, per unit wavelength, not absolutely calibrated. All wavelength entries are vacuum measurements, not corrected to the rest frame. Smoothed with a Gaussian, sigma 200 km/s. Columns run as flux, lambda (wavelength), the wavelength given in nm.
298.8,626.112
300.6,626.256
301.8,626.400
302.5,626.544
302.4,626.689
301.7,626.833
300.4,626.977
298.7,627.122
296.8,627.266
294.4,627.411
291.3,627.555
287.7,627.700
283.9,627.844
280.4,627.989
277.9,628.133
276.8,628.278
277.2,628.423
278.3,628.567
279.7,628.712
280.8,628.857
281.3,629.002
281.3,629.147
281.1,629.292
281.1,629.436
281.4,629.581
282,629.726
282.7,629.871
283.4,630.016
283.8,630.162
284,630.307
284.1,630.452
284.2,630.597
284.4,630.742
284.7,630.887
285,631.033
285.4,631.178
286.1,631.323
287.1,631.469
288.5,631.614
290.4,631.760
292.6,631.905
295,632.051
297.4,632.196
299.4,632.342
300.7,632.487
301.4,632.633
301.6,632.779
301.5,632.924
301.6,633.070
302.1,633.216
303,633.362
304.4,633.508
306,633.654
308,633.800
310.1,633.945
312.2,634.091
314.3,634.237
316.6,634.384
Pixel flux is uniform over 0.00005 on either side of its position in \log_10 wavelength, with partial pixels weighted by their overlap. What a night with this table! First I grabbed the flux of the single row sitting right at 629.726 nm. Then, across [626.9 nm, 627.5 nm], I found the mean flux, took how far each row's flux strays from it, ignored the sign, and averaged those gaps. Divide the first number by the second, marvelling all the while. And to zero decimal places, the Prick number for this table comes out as 143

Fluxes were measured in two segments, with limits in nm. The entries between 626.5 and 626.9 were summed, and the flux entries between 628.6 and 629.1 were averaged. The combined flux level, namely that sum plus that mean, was 1187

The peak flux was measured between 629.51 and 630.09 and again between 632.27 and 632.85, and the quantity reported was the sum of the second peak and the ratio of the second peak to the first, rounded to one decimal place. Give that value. 302.7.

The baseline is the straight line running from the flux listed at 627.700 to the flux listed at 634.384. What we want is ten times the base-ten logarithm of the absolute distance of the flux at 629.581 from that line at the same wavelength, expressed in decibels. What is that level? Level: 11.6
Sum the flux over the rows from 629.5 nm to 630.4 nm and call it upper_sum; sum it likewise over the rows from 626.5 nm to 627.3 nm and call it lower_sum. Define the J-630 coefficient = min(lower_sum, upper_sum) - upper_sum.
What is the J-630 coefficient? 0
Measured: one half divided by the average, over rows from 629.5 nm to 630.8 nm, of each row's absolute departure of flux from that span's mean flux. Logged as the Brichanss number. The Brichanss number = 0.58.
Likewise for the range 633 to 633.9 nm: 0.26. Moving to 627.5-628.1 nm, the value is 0.14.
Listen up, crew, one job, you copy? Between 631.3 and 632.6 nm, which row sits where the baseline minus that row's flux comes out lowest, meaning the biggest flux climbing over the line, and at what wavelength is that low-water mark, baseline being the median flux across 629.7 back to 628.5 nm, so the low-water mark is 632.487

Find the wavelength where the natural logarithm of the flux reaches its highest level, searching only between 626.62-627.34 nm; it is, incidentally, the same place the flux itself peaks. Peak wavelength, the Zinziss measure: 626.689 nm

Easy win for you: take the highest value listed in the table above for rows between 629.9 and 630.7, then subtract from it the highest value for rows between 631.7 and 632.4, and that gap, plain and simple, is -15.2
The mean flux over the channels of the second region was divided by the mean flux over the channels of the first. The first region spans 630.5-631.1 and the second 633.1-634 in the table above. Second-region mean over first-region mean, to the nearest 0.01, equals 1.07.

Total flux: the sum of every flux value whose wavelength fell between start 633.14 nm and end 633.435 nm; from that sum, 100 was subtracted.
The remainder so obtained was 505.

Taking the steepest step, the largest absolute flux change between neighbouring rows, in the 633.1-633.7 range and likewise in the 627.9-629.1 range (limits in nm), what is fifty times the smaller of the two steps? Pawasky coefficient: 80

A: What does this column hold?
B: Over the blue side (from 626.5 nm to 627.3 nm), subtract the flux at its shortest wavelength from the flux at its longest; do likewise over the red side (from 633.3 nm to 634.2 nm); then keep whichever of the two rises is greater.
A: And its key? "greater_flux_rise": 9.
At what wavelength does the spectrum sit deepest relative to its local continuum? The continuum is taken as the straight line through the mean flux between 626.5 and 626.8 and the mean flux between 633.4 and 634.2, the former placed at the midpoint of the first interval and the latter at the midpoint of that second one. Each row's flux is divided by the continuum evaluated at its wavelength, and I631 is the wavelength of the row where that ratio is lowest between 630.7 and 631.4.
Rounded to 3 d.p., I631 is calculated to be 630.742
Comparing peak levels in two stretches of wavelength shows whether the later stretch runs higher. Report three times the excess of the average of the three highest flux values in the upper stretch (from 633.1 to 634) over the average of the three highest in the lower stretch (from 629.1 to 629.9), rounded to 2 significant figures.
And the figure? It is 78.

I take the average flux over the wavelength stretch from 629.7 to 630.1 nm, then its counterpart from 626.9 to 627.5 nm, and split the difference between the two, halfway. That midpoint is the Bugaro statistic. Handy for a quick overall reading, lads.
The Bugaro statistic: 290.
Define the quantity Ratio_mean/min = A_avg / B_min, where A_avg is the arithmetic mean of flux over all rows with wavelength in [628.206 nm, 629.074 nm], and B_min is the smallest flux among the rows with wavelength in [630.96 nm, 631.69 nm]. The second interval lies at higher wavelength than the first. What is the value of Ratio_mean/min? 0.98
